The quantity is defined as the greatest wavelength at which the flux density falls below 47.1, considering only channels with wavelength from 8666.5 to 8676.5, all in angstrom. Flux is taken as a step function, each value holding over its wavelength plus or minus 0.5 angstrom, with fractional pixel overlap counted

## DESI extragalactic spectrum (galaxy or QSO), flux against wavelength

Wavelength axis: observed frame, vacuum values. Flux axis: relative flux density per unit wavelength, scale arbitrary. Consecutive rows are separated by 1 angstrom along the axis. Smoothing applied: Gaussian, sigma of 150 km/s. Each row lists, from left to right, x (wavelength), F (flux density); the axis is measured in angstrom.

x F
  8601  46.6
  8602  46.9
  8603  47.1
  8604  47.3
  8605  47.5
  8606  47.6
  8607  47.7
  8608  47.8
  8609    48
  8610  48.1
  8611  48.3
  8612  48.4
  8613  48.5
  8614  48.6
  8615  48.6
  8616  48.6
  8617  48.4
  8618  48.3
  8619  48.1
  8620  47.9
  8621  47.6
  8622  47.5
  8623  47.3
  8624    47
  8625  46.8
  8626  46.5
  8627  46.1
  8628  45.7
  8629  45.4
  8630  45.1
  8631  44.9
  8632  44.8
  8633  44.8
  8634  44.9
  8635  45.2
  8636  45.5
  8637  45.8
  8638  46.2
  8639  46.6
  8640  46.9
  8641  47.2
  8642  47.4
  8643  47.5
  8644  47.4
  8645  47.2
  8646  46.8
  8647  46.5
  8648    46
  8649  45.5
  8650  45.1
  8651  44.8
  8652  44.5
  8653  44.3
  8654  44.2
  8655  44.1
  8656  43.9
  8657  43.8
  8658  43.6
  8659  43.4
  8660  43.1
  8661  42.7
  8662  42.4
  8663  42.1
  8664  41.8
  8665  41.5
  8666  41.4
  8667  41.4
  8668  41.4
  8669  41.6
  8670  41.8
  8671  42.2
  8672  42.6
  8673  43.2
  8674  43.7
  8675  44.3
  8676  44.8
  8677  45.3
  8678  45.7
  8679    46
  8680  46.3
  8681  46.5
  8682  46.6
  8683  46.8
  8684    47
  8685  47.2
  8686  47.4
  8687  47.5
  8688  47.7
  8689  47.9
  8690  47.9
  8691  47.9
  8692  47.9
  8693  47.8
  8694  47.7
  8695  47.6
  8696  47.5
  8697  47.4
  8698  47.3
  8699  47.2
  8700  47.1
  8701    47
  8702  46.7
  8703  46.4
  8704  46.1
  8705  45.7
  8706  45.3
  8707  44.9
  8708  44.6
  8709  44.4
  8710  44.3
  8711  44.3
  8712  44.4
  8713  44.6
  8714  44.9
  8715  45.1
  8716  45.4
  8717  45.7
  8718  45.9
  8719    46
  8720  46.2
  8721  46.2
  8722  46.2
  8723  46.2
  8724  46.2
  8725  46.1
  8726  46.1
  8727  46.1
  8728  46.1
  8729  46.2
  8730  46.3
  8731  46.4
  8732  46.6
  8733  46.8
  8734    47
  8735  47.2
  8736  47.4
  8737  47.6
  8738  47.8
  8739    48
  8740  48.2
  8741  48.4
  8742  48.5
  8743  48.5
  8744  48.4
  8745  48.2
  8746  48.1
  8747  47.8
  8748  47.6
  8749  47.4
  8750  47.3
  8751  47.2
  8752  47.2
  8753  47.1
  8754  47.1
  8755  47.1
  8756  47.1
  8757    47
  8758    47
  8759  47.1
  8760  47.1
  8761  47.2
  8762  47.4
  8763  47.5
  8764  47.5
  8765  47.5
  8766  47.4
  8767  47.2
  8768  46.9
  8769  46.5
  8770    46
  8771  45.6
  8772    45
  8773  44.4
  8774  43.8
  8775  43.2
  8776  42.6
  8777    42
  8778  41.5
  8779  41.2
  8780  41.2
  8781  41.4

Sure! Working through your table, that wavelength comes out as 8676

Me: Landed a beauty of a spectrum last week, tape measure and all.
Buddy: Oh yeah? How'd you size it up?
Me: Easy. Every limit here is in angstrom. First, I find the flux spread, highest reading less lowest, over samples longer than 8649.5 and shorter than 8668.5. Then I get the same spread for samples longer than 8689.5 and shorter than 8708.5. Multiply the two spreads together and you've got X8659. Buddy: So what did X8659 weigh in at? 12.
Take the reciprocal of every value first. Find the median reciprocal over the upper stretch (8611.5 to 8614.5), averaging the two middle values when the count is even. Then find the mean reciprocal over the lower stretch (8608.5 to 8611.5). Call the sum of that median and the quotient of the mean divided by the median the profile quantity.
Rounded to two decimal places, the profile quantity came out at 1.03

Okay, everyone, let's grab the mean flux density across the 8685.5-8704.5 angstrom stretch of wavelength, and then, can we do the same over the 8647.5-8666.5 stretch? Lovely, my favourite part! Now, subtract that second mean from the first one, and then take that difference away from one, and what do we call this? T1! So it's -2.8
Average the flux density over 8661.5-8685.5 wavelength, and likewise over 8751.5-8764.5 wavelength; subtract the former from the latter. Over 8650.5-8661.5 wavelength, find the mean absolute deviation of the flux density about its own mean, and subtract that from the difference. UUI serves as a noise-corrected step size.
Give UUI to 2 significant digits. 2.8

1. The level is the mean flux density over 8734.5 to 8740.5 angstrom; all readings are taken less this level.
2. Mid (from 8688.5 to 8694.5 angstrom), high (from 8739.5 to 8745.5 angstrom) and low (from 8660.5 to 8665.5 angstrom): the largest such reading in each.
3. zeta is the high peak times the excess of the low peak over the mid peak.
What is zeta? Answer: -4.2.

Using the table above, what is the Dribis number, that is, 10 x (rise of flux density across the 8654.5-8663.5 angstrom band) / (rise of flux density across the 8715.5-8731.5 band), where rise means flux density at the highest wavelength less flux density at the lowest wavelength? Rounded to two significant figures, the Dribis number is -20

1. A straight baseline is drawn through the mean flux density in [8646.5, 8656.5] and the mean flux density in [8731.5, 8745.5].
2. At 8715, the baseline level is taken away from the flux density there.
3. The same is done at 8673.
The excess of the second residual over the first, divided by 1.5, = 0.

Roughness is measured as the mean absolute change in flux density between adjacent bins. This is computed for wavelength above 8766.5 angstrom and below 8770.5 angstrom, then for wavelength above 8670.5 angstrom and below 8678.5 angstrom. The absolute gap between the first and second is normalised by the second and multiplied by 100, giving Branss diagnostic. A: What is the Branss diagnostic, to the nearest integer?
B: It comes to 20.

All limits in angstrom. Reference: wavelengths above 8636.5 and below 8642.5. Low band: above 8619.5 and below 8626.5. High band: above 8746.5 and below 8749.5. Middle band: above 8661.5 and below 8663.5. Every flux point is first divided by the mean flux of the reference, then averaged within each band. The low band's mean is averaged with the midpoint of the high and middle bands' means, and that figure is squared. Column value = 0.97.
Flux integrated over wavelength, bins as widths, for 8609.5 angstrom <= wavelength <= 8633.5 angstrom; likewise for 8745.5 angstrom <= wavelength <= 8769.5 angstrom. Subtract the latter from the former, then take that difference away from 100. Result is 103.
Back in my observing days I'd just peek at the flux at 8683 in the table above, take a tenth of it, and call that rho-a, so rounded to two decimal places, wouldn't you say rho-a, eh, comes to 4.68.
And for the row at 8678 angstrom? 4.57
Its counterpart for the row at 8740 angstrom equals 4.82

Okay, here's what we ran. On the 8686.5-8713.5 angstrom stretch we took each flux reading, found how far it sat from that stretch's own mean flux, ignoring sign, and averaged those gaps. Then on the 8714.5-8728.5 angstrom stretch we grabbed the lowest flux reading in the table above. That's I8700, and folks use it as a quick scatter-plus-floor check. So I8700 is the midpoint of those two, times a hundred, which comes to 2316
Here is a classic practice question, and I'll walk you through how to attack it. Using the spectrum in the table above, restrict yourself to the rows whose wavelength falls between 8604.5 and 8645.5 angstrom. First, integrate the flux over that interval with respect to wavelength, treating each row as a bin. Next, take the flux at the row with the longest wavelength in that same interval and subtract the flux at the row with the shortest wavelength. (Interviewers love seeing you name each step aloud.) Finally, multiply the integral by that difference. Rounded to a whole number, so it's -578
